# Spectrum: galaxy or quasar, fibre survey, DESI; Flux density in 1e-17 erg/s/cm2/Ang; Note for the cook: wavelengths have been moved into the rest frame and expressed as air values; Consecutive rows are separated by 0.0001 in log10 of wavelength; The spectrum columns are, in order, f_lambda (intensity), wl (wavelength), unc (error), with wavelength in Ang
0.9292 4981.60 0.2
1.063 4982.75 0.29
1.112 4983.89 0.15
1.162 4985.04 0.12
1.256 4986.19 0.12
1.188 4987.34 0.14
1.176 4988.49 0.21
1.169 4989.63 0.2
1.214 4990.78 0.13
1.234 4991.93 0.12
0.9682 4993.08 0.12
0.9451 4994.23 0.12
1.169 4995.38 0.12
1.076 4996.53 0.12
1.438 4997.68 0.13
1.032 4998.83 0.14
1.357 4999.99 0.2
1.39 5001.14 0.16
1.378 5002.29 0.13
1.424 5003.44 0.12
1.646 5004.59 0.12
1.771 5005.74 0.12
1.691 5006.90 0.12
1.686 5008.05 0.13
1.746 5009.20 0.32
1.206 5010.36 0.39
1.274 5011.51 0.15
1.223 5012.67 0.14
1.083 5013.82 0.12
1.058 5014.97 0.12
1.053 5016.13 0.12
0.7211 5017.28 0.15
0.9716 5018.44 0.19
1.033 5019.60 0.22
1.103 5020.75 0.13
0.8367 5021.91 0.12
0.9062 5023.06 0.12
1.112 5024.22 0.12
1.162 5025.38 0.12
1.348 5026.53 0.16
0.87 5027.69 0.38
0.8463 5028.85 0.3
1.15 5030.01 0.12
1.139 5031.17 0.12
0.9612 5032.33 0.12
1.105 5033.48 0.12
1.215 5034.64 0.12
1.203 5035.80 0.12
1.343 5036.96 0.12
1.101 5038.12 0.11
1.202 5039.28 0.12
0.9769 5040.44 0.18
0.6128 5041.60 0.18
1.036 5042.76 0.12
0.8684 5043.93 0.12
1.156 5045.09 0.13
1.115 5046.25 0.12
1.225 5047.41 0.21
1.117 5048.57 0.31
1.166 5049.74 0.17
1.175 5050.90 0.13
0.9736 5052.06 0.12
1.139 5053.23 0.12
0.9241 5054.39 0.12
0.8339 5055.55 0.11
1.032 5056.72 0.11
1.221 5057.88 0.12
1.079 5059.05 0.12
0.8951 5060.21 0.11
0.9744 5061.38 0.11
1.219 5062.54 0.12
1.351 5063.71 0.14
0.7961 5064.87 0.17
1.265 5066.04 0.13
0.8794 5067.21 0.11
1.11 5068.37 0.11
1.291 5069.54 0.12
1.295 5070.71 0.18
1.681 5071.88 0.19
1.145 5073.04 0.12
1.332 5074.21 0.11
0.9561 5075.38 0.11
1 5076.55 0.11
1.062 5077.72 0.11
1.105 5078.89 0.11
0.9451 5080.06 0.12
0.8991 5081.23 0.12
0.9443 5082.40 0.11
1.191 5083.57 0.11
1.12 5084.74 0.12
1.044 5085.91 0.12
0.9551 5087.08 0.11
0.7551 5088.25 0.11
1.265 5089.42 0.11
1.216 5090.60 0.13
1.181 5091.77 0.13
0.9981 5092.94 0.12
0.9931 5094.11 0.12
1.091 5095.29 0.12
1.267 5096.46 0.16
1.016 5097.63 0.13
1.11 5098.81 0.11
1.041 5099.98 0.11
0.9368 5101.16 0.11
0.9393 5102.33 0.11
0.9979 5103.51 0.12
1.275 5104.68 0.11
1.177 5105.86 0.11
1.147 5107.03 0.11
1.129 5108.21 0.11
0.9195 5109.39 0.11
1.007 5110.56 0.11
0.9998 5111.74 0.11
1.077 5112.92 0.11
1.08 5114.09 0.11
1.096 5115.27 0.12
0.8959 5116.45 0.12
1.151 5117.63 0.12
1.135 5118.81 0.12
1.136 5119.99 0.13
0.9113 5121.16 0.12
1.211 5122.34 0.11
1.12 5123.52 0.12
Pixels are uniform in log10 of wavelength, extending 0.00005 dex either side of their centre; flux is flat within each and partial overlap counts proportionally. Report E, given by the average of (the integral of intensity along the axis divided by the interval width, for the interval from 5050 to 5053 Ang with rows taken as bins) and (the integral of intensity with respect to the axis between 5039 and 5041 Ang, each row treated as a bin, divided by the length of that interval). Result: 1.08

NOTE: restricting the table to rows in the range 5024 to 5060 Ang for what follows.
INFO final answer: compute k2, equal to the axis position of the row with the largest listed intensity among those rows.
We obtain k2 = 5026.53 Ang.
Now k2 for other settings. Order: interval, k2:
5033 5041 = 5036.96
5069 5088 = 5071.88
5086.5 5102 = 5096.46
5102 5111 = 5104.68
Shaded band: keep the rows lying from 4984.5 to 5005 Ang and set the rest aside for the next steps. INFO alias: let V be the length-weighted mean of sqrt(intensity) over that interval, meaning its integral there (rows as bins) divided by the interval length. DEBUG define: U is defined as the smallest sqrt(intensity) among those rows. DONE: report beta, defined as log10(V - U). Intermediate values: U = 0.97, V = 1.11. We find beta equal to -0.87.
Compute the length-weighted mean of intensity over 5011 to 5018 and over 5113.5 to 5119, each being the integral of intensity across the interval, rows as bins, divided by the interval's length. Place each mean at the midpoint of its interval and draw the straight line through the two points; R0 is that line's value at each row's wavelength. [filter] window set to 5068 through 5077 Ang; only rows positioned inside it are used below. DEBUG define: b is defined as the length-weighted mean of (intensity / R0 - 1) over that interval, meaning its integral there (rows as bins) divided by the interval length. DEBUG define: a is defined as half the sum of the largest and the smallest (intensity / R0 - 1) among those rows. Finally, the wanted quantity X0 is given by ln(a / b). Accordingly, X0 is 0.42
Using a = 0.24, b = 0.156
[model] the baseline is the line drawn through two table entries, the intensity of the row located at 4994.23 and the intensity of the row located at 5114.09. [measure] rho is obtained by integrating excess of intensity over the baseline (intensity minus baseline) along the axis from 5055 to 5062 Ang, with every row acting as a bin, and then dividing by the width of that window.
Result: -0.009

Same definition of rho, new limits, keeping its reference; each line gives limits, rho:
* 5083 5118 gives 0.004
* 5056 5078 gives 0.108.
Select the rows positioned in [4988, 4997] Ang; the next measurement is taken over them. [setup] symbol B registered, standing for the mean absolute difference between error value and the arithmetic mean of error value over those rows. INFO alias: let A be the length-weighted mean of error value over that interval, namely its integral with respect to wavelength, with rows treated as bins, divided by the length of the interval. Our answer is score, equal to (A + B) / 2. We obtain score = 0.087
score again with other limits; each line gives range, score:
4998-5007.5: 0.080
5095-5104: 0.067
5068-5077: 0.079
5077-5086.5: 0.060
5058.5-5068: 0.071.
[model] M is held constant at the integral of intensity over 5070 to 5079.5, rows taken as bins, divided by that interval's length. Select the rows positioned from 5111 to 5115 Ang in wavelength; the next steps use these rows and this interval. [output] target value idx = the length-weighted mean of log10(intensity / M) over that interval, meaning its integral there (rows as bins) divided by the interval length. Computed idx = -0.056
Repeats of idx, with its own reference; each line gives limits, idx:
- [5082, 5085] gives -0.043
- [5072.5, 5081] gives -0.052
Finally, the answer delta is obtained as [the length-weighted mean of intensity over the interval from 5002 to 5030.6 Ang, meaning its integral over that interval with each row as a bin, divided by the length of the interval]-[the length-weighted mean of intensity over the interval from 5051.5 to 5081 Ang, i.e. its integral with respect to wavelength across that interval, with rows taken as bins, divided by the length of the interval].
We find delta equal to 0.1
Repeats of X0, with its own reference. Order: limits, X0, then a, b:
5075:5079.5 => 0.09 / -0.03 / -0.030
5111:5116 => 0.64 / -0.02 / -0.009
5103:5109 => -0.04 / 0.07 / 0.068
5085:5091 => 1.01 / -0.05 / -0.019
